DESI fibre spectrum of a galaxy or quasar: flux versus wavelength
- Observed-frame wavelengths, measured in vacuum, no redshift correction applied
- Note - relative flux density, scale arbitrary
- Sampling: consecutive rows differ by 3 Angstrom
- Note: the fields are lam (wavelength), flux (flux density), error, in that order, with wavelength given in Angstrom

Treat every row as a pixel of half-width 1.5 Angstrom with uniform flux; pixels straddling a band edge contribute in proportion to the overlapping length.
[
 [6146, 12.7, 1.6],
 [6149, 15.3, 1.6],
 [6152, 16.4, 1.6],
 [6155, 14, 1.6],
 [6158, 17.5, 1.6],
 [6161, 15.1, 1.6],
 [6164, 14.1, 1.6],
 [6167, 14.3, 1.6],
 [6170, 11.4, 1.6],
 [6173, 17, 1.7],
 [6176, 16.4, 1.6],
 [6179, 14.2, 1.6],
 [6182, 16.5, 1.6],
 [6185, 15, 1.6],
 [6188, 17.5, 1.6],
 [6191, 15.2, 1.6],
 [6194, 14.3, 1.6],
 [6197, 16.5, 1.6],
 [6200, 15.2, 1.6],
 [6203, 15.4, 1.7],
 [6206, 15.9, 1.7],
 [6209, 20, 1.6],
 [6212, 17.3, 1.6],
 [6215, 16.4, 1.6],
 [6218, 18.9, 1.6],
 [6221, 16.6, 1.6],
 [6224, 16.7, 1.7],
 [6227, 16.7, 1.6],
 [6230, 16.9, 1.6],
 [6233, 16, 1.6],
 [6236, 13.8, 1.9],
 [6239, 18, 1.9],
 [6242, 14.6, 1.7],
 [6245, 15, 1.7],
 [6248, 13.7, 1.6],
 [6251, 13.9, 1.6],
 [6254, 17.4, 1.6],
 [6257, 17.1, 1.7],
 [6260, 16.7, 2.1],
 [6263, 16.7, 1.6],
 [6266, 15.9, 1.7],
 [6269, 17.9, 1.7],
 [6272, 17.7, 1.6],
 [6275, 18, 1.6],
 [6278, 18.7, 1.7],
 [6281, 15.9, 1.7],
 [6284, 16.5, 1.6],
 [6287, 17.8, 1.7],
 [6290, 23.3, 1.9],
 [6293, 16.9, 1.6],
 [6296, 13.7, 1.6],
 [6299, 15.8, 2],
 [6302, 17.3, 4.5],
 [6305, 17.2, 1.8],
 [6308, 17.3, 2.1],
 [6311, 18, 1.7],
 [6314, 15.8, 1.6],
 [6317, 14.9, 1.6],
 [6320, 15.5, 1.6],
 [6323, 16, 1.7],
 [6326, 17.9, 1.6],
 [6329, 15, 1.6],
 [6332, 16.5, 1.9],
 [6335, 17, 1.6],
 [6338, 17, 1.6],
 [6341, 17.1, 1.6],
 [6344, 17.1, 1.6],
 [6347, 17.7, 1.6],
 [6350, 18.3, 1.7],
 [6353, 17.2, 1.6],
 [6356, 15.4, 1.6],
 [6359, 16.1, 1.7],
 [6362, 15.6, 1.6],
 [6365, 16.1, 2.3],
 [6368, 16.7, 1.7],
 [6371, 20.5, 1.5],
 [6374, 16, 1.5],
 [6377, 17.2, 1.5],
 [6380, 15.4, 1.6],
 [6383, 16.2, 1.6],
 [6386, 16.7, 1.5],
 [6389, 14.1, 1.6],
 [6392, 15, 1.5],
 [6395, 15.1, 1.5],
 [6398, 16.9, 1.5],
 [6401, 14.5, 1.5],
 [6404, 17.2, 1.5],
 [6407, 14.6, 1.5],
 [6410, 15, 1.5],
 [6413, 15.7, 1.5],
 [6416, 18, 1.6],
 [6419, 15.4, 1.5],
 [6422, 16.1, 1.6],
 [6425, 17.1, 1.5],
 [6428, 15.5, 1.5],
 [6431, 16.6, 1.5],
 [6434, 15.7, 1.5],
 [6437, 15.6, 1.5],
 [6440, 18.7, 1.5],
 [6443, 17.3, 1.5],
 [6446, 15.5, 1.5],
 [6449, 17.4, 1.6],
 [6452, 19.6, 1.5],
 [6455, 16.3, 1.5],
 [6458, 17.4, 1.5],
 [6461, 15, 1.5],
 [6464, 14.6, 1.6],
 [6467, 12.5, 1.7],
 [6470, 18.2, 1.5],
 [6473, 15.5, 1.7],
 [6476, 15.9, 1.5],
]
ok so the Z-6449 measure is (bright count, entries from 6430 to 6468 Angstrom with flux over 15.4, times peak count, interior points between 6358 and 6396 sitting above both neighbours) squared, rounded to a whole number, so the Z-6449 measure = 900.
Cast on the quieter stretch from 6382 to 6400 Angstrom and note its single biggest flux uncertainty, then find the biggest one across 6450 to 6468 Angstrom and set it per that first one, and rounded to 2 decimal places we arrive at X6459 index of 1.06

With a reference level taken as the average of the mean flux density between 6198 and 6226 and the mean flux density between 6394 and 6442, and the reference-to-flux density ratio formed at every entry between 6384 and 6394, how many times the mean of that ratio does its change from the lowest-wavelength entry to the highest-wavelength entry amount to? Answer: 0.10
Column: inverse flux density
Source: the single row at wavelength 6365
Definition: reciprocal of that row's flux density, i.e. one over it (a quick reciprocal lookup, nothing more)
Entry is 0.062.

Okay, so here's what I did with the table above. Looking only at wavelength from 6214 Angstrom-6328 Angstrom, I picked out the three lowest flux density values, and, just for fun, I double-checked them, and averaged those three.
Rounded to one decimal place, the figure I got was 13.7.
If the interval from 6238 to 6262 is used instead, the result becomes 14.1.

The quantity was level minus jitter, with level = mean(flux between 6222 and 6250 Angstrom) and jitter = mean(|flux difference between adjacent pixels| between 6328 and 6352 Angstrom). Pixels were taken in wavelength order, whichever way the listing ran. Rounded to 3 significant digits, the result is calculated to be 15.2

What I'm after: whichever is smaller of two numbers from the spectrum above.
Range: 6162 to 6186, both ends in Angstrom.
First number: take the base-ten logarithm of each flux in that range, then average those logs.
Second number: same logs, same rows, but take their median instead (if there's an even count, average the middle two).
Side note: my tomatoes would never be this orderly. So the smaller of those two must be 1.17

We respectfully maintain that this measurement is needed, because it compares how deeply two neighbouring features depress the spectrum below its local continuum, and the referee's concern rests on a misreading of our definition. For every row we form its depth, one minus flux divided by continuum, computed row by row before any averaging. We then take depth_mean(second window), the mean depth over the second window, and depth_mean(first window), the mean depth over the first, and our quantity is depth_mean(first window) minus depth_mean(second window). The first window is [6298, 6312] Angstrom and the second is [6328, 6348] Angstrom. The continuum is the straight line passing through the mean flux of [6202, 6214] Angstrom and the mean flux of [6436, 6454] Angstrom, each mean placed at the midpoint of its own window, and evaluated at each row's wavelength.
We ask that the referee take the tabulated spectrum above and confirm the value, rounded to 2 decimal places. -0.02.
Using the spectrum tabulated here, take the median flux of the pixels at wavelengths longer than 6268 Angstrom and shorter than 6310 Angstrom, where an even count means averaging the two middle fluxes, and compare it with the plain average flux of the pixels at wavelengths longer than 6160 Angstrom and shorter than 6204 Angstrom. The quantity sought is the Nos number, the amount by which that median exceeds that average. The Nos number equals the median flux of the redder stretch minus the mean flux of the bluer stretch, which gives 2.09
